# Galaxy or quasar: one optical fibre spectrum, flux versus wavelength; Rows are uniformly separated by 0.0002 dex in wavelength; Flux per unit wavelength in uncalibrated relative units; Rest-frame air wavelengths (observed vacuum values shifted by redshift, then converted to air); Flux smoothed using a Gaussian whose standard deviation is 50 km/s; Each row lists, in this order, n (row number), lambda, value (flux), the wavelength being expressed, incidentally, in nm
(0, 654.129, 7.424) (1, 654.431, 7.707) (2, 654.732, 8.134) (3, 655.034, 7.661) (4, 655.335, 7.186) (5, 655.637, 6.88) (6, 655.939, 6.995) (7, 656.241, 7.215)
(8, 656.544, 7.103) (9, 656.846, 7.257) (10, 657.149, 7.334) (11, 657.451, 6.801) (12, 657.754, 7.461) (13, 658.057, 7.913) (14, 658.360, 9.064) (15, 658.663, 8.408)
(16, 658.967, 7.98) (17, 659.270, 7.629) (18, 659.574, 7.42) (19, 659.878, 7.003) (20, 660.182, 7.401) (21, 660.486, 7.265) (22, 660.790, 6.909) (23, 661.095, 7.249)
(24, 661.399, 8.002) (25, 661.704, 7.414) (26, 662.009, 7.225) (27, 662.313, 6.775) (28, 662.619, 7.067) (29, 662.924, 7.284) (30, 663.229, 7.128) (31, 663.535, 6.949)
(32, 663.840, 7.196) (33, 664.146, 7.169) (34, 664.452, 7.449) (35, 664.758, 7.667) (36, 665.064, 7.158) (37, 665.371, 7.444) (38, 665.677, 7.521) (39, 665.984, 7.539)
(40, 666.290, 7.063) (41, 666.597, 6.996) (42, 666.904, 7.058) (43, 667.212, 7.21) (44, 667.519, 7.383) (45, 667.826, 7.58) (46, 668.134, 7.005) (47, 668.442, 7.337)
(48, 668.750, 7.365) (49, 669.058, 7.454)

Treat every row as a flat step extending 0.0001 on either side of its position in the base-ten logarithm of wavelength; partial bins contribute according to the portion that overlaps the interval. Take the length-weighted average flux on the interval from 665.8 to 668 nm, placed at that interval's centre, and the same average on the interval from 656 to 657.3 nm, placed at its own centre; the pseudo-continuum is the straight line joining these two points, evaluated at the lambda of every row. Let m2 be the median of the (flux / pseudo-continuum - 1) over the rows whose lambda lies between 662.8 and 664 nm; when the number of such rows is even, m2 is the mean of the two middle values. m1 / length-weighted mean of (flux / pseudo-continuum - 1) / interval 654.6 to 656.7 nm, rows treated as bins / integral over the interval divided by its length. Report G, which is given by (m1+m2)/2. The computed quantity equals 0.001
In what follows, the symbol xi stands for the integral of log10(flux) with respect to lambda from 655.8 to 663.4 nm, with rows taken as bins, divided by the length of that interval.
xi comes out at 0.869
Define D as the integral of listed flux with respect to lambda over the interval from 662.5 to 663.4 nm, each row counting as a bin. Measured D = 6.44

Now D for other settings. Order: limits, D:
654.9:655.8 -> 6.51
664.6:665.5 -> 6.68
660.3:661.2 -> 6.43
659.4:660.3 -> 6.55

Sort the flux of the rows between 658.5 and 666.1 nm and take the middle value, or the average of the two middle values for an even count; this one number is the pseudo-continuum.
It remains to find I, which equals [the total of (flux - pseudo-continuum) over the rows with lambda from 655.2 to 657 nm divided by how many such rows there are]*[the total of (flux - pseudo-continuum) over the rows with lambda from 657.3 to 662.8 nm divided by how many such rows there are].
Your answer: -0.038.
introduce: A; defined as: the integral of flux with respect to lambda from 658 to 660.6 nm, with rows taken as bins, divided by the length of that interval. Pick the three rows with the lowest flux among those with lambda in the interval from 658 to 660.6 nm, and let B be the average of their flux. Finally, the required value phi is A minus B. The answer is 0.57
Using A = 7.8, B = 7.22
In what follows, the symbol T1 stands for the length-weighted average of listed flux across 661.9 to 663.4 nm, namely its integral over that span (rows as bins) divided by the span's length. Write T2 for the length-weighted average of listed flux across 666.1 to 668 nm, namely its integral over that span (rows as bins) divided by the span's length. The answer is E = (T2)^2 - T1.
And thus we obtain 45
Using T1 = 7.09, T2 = 7.2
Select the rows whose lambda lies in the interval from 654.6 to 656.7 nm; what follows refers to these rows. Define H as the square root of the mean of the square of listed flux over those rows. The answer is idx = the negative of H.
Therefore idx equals -7.32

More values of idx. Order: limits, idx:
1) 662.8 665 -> -7.27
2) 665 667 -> -7.26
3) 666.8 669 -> -7.28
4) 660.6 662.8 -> -7.24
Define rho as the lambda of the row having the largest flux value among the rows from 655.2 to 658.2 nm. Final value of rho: 658.057 nm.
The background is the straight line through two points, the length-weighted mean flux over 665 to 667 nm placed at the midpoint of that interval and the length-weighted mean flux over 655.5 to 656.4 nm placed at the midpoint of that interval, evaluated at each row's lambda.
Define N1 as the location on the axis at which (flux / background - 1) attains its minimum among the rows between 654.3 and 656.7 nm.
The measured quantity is 655.637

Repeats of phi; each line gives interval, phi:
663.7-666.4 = 0.23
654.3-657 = 0.35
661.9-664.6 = 0.21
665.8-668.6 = 0.22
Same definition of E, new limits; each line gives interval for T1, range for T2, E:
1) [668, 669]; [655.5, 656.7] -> 42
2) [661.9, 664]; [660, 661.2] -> 45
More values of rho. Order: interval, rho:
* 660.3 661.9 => 661.399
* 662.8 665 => 664.758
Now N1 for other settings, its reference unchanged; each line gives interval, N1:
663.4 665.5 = 663.535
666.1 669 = 668.134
